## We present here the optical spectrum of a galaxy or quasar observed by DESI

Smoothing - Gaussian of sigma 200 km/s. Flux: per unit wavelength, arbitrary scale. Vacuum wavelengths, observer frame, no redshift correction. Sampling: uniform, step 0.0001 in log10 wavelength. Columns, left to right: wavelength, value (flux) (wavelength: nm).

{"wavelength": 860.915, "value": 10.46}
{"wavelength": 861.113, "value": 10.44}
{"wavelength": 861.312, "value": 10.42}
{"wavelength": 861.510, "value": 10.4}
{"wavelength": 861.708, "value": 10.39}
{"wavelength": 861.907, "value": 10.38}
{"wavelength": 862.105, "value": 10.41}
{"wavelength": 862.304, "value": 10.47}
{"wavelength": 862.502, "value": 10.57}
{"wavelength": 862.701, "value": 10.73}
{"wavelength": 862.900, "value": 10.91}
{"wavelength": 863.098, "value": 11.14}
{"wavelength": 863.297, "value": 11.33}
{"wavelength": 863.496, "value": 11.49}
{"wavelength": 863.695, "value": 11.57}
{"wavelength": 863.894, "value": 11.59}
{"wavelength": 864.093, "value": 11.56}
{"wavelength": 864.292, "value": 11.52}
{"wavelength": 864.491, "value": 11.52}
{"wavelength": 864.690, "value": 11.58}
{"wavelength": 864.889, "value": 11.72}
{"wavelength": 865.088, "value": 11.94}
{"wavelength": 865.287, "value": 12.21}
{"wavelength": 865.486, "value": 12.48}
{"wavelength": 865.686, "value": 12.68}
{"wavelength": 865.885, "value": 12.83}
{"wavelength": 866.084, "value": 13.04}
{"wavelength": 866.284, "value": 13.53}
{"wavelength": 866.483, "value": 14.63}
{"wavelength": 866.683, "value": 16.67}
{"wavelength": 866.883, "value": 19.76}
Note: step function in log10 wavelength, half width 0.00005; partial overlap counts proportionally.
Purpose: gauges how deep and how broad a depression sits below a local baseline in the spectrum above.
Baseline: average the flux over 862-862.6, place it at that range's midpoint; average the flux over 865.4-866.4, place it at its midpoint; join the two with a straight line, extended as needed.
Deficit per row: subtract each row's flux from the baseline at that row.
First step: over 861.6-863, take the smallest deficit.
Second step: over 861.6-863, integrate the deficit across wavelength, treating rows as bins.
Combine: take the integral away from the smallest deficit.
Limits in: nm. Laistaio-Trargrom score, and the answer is -0.22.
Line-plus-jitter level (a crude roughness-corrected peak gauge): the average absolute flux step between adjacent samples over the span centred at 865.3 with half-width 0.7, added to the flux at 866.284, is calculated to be 13.7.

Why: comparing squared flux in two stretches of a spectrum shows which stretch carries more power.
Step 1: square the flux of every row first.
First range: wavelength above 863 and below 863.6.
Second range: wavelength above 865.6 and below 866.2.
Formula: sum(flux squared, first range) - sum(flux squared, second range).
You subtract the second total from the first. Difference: -111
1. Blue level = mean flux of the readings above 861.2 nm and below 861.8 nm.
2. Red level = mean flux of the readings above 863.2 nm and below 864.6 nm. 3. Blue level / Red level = 0.904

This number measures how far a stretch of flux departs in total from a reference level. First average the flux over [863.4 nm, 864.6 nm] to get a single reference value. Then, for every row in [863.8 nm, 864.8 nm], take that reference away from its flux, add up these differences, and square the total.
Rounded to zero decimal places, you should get 0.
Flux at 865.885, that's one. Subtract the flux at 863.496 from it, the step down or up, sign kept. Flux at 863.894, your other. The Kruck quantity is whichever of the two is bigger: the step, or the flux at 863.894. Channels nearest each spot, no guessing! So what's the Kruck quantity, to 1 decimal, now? 11.6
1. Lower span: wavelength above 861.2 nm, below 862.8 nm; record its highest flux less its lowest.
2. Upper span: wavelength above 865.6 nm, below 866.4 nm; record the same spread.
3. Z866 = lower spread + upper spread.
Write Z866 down 1.2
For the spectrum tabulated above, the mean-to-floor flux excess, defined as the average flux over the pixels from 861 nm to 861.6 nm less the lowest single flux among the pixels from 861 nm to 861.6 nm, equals 0.02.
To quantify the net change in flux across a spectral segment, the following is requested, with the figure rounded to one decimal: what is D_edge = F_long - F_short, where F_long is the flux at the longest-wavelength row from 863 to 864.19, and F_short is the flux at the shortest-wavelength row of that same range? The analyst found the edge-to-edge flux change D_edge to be 0.4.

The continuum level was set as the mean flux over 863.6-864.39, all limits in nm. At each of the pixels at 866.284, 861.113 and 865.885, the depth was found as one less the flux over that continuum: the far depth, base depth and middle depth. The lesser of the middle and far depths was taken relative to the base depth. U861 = -2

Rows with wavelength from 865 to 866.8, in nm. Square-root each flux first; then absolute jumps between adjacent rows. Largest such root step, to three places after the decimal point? 0.258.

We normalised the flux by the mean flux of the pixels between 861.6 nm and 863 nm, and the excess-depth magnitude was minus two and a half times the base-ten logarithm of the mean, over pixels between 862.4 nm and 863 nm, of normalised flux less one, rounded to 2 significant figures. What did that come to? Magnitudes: 4.4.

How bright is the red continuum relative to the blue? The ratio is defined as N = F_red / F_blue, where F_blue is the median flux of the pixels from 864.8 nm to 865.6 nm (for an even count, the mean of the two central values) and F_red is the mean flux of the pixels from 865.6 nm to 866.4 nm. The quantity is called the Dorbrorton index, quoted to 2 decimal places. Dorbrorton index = 1.08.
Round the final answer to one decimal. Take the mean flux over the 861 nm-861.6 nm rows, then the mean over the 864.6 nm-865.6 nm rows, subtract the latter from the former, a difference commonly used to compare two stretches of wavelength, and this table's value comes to -1.6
